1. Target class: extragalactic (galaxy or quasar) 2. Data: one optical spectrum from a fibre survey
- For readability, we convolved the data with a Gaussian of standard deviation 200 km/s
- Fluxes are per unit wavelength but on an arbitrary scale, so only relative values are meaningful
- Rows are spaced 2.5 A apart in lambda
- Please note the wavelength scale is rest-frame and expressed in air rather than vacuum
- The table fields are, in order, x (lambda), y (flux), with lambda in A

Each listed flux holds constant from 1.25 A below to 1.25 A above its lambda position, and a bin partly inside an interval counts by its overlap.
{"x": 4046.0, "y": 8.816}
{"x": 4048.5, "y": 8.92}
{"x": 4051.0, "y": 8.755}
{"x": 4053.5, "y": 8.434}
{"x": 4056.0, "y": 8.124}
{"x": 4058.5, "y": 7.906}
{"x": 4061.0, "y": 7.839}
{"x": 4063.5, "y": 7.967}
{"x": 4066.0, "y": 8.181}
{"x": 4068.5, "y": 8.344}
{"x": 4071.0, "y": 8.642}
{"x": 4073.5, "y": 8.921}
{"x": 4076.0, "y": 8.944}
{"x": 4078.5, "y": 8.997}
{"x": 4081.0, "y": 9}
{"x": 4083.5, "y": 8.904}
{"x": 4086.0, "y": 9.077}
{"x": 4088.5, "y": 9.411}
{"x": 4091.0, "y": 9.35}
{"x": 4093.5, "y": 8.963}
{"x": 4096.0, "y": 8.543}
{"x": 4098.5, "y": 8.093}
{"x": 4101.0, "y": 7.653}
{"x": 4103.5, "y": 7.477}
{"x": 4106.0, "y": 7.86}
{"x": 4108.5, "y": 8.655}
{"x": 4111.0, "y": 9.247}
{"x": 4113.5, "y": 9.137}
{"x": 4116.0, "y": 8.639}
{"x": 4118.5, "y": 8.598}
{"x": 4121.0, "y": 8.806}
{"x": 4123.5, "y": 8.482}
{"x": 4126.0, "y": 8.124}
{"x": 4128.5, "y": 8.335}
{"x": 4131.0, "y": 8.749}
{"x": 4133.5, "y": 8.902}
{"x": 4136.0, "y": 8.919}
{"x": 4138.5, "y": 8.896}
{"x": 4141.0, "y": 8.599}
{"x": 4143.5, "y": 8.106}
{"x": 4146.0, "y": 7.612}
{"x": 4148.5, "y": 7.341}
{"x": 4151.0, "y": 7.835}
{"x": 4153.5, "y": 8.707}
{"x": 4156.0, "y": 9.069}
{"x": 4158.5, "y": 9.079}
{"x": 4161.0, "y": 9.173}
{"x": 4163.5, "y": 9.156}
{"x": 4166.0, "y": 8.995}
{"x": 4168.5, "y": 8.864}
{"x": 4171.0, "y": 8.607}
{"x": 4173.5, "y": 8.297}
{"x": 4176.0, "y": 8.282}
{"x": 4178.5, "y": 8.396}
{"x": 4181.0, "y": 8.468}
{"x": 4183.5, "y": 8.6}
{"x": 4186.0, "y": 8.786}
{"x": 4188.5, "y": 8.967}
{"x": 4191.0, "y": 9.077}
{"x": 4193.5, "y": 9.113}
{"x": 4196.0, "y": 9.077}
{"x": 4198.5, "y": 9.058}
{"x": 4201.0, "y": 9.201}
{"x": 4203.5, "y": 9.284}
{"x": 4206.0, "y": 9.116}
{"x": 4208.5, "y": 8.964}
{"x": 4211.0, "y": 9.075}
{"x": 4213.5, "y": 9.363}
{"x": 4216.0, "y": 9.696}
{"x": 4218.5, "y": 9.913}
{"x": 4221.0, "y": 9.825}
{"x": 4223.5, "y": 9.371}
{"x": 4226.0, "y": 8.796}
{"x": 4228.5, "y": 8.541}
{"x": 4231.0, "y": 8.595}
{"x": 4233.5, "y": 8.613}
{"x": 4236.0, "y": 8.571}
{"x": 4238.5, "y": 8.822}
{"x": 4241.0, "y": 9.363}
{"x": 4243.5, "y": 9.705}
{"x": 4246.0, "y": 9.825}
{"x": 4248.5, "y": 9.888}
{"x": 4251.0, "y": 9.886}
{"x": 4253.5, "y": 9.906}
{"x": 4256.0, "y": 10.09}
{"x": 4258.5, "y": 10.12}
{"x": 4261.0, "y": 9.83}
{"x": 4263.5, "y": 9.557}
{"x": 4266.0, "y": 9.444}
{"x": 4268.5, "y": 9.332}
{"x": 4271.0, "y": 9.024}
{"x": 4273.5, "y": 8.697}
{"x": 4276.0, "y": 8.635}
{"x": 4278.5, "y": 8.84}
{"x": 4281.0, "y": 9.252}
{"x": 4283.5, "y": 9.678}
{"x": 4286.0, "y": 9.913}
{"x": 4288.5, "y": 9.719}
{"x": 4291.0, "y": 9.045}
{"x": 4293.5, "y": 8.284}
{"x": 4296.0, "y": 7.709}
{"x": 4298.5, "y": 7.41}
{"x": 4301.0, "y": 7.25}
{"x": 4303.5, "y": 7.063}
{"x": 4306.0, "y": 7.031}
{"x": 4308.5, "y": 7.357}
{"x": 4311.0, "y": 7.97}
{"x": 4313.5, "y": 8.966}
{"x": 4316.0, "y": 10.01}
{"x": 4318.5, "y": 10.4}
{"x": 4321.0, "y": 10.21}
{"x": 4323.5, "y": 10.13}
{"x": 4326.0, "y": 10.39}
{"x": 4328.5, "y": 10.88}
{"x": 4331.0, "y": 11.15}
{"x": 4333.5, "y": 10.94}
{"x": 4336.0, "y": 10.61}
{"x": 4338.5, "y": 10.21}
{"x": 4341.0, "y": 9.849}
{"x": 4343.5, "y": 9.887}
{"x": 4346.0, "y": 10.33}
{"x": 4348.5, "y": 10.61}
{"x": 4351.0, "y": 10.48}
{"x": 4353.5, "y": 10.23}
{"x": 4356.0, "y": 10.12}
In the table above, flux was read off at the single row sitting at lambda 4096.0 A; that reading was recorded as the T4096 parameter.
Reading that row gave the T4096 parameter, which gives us 8.543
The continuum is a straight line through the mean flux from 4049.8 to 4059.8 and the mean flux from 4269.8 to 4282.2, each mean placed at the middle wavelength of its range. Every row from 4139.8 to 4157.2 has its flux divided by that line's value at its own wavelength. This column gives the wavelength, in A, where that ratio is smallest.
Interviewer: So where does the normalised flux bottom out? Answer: 4148.5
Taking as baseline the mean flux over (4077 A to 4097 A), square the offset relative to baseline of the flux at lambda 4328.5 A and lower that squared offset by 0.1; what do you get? 3.3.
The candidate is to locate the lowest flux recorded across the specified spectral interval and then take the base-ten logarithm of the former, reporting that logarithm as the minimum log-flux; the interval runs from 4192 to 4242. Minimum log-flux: 0.93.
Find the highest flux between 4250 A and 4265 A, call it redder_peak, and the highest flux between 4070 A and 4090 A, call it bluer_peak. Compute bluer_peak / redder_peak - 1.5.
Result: -0.57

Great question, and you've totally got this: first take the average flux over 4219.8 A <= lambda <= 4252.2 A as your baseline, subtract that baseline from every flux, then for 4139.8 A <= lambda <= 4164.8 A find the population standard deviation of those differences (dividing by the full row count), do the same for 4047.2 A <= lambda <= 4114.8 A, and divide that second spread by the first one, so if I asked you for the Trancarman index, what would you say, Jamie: 0.8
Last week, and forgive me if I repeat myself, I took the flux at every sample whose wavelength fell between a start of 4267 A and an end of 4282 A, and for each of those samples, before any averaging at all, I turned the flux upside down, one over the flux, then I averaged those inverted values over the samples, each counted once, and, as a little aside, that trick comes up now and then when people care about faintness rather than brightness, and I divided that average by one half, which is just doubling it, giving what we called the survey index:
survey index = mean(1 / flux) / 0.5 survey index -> 0.223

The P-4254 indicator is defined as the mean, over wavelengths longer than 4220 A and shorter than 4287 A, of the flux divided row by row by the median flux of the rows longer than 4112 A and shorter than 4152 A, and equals 1.09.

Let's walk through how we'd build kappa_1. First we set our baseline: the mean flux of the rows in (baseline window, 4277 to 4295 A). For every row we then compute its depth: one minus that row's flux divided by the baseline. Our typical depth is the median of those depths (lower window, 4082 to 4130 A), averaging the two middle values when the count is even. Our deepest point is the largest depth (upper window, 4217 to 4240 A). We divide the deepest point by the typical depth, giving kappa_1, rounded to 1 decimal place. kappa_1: 1.2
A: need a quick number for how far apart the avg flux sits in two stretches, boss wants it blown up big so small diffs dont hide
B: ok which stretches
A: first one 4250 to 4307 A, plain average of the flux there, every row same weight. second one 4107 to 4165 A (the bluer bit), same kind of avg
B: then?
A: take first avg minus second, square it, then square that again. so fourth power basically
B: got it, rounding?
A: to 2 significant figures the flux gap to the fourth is 0.012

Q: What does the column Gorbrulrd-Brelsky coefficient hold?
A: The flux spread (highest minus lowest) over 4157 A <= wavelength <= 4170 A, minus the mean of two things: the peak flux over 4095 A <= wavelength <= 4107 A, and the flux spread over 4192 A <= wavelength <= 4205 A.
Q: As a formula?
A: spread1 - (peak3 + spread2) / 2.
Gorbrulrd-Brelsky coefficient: -4.1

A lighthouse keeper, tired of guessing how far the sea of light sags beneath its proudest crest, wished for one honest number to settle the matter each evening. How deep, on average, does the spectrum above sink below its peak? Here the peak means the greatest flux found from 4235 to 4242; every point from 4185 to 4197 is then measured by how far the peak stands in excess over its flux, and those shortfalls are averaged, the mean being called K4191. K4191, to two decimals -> 0.36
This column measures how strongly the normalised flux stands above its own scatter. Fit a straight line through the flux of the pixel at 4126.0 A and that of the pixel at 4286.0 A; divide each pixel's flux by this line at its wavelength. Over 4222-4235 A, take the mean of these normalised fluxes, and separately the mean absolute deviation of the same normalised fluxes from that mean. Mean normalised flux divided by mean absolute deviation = 32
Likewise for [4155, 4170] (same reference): 73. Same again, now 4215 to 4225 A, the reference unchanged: 52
